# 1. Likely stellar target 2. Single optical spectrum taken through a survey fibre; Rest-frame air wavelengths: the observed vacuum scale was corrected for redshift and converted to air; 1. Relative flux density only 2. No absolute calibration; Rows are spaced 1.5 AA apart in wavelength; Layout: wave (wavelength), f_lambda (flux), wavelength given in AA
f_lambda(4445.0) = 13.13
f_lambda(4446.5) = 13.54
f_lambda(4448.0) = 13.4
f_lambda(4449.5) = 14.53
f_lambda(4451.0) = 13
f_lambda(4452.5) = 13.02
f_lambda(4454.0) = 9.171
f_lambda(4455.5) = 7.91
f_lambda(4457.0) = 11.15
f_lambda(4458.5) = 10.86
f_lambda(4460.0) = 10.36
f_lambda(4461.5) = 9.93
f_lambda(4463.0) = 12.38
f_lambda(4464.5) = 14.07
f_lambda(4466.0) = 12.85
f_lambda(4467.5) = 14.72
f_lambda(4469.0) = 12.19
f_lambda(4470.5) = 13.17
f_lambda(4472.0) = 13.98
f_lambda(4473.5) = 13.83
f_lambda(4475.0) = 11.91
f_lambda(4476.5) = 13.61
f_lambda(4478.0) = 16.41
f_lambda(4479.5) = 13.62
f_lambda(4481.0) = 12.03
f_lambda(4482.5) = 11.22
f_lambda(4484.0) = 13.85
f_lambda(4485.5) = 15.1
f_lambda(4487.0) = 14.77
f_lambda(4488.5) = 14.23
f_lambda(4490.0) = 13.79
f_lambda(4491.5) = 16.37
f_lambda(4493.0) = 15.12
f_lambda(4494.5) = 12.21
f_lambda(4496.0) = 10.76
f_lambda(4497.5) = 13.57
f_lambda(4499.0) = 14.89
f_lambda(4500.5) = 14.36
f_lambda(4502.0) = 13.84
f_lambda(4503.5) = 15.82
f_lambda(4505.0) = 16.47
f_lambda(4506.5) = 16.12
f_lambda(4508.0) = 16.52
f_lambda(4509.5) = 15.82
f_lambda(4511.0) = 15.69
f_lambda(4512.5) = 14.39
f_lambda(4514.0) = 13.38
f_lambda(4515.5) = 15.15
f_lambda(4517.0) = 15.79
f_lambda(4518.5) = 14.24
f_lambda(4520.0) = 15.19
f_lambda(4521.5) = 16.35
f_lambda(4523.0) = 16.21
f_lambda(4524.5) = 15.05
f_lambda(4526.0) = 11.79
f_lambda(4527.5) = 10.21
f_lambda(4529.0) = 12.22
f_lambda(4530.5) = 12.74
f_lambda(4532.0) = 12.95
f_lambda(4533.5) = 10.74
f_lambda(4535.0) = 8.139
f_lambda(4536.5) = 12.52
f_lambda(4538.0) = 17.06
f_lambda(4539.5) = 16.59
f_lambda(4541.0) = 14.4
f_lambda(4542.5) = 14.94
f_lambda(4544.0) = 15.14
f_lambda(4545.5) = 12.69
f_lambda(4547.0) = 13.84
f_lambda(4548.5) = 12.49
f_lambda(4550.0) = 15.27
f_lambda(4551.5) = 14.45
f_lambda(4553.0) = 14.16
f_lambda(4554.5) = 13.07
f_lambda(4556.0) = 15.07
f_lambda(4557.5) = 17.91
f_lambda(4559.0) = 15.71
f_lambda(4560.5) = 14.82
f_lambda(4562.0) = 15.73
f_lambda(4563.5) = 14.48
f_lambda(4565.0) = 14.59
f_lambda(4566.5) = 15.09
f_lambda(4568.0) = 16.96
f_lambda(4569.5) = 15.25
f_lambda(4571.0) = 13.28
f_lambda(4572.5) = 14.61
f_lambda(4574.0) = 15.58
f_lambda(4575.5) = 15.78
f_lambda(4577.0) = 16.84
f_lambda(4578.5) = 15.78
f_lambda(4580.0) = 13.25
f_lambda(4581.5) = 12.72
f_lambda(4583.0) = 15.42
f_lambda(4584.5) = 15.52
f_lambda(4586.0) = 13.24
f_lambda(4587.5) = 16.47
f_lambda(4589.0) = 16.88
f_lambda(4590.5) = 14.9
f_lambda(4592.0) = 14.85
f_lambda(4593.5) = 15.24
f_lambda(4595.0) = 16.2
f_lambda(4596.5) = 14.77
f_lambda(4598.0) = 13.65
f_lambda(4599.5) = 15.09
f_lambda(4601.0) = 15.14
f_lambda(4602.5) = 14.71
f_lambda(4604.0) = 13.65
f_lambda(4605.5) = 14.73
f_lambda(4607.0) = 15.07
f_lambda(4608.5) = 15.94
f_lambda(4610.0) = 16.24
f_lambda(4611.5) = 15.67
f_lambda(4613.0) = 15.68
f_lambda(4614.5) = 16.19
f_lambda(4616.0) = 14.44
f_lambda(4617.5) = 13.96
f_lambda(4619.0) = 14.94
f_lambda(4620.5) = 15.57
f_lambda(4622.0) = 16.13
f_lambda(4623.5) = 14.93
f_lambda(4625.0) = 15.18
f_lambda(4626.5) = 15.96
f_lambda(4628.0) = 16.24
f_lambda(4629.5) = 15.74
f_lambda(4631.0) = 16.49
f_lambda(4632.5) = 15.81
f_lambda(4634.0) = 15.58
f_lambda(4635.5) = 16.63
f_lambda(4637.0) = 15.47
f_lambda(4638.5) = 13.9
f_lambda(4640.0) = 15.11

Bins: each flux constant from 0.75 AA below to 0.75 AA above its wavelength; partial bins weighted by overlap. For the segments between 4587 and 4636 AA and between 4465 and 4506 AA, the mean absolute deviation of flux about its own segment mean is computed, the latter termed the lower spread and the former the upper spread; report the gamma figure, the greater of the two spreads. 1.2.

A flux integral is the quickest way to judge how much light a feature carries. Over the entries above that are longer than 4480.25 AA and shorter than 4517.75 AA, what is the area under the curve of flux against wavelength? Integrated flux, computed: 542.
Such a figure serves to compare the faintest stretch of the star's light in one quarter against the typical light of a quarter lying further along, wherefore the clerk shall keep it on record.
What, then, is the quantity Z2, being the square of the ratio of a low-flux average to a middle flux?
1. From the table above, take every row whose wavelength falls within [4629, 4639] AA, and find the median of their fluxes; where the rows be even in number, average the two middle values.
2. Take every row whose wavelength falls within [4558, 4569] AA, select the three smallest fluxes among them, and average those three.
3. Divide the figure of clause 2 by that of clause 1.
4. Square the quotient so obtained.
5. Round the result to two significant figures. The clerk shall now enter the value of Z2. 0.86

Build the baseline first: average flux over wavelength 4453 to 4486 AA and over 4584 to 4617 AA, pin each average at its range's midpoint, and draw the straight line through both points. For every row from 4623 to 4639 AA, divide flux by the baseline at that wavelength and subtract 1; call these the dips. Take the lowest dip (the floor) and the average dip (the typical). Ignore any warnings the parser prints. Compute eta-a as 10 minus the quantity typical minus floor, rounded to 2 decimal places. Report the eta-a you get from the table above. 9.88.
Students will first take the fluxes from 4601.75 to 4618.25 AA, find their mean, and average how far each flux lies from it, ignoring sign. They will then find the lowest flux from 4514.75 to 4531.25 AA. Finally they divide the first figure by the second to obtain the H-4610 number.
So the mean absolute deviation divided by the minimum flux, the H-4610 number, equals 0.074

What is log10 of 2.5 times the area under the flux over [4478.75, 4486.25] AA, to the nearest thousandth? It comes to 2.392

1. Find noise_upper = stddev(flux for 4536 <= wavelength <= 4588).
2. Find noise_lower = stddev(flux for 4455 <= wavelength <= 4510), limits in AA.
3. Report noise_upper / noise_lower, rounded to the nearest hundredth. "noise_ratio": 0.68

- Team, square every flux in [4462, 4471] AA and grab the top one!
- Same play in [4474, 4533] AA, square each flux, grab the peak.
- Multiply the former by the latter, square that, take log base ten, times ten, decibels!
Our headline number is 95.4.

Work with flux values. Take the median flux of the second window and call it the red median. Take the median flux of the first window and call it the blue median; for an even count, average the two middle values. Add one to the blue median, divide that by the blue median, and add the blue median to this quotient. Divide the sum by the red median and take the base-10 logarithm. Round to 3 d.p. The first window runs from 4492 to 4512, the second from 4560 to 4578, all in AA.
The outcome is 0.028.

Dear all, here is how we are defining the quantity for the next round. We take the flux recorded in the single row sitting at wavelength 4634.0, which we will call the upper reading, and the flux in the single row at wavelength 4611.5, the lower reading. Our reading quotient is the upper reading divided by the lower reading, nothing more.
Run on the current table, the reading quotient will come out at 0.99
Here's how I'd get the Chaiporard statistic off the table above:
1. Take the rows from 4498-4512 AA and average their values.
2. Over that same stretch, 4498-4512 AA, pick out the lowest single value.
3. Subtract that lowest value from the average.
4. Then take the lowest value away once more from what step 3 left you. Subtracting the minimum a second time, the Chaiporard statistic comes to -12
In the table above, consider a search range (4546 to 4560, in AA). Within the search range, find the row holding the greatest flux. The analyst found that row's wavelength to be 4557.5 AA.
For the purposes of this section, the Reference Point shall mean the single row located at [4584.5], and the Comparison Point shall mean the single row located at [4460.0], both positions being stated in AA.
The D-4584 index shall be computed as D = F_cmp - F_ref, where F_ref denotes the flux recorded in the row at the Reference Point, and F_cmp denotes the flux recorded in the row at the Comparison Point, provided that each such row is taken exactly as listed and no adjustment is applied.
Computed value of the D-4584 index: -5.2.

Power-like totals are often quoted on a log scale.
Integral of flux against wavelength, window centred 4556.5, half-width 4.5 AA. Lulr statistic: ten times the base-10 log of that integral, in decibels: 21.34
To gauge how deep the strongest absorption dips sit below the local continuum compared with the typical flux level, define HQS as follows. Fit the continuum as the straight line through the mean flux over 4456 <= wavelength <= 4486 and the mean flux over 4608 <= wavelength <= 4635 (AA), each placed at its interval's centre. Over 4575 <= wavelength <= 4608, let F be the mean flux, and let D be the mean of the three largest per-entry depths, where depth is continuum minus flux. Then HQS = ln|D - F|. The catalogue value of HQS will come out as 2.58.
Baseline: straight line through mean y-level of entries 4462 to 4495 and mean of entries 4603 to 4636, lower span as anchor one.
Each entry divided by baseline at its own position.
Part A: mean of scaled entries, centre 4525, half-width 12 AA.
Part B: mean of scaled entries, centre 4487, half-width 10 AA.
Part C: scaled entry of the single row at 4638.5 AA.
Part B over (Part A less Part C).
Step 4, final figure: 21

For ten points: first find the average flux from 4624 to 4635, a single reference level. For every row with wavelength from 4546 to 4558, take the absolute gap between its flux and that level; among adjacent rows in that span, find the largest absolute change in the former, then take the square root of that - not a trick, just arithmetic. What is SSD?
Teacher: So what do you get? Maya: 1.67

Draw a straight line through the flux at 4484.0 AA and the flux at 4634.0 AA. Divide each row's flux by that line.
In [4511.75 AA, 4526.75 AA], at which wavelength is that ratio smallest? 4526.0 AA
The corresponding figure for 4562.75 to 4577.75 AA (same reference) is 4571.0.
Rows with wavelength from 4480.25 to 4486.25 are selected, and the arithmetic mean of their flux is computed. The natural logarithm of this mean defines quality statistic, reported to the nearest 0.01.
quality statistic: 2.57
